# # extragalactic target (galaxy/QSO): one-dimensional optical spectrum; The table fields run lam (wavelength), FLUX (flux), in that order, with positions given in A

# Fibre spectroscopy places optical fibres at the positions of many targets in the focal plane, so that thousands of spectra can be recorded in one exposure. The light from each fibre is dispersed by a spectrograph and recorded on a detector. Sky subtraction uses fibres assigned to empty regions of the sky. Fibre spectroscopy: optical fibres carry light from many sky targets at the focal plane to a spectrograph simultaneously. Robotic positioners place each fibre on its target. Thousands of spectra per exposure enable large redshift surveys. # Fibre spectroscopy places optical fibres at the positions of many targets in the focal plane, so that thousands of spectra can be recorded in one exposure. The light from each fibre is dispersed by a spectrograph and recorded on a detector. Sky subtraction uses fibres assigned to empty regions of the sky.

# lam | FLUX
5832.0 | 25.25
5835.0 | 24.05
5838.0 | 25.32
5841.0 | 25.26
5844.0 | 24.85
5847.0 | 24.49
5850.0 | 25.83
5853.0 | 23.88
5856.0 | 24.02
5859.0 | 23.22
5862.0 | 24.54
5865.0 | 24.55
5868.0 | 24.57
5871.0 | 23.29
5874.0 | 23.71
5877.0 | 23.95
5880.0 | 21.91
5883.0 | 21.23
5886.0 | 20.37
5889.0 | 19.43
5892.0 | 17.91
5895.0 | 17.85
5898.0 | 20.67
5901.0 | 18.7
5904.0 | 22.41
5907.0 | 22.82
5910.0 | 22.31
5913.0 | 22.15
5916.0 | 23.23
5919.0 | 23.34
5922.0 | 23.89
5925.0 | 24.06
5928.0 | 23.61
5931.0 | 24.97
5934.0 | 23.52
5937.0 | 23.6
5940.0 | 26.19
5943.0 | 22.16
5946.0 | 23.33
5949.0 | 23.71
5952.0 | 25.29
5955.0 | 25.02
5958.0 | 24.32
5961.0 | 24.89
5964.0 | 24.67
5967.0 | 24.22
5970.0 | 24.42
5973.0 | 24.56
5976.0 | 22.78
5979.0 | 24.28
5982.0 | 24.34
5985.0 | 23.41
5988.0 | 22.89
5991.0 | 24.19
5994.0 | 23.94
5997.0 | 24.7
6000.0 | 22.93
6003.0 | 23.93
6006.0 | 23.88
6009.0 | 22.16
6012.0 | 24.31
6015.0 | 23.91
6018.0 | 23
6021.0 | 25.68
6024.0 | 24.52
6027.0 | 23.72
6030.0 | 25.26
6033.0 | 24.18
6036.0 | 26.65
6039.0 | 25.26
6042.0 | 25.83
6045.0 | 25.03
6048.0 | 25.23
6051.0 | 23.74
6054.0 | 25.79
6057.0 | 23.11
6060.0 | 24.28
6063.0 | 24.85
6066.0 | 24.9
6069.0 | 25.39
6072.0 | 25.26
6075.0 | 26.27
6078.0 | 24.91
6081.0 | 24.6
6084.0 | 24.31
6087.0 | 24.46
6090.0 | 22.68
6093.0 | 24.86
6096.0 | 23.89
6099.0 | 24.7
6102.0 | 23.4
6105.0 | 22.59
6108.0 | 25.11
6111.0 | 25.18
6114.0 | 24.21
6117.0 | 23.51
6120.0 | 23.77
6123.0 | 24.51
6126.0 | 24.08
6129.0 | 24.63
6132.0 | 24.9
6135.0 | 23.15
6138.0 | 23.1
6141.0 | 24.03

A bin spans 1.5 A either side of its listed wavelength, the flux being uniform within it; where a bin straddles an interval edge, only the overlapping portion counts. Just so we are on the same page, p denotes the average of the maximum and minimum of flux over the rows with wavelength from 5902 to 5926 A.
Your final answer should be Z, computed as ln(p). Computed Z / 3.14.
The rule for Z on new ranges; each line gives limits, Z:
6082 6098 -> 3.17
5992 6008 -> 3.17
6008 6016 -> 3.15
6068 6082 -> 3.24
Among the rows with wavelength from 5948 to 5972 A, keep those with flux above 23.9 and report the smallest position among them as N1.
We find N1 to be 5952.0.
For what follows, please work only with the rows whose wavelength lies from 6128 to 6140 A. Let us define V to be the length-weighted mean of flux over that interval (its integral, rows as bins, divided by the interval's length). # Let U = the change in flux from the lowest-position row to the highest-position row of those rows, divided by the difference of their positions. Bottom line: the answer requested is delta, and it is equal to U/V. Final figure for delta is -0.0071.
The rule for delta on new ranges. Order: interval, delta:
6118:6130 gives 0.0039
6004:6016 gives 0.0001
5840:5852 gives 0.0025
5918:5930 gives 0.0013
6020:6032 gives -0.0019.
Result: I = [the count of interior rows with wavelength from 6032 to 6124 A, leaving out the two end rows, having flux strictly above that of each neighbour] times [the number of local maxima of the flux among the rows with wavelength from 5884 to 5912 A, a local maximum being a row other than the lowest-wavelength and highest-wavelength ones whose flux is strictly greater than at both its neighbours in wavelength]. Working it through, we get 20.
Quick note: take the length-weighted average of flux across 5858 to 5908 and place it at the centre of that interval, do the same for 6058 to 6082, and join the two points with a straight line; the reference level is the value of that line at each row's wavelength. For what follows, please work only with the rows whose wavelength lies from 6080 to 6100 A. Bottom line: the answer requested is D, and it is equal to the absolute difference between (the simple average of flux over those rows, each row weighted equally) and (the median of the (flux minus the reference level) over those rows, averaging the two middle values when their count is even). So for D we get 25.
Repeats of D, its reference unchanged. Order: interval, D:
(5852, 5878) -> 21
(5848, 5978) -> 22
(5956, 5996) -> 23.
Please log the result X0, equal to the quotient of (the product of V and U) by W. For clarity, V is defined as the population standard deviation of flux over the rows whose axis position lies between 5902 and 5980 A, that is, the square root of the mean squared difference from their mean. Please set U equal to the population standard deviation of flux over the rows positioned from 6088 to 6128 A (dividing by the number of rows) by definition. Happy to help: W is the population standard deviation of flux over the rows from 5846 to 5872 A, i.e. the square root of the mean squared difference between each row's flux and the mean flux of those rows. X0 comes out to 1.1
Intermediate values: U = 0.8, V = 1.0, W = 0.7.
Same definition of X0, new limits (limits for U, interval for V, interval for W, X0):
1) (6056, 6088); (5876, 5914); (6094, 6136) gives 1.9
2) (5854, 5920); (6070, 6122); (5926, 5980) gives 2.1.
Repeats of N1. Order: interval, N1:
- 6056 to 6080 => 6060.0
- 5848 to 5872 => 5850.0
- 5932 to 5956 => 5940.0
